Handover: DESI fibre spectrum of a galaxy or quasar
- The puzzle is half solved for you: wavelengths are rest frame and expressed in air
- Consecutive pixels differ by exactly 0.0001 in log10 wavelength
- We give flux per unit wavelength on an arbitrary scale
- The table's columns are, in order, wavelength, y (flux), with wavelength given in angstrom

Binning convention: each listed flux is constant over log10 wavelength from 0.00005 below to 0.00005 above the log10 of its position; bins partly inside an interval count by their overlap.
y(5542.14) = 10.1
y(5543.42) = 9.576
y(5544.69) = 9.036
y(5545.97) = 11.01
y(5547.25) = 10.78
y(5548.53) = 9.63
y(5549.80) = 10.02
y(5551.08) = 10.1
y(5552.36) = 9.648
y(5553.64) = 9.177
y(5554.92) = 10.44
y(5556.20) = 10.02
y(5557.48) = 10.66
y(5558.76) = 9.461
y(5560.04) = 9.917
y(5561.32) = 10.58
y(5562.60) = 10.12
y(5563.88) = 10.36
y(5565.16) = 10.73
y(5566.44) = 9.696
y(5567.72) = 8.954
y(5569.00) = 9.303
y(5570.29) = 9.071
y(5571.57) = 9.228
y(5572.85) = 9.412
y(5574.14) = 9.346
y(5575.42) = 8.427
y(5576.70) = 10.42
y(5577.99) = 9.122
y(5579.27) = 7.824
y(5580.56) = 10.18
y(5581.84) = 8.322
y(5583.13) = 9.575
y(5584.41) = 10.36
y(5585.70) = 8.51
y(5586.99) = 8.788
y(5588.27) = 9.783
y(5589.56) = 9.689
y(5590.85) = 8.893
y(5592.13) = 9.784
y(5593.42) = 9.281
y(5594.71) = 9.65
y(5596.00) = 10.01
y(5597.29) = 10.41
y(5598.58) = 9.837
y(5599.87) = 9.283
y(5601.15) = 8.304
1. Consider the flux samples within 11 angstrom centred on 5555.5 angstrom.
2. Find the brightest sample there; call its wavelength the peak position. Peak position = 5557.48 angstrom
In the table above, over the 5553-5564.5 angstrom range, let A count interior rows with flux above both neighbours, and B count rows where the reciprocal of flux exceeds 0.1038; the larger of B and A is 3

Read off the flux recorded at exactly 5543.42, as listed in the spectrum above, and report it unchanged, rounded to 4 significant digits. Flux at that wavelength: 9.576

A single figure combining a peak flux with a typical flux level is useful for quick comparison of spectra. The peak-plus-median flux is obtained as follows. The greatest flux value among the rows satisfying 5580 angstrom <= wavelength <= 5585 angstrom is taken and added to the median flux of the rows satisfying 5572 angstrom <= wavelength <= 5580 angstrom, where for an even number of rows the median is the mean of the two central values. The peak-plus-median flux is 19.6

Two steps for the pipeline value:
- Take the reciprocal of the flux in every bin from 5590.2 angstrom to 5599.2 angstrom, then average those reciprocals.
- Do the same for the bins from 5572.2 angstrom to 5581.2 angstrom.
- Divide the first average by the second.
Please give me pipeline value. 0.95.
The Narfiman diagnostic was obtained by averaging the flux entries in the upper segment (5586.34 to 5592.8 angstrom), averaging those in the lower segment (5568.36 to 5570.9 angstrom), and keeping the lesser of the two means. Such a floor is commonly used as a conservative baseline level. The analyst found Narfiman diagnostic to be 9.2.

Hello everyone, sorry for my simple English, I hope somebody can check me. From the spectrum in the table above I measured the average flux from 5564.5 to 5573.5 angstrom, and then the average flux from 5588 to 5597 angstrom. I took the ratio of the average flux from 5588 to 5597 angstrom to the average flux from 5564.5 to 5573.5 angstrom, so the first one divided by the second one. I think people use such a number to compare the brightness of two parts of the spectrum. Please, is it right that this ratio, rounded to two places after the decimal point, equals 1.01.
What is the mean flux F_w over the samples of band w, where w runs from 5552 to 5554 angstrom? 9.4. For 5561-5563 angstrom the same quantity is 10.3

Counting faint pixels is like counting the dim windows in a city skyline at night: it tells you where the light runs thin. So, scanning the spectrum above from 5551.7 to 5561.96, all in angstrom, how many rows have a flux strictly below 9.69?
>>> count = 3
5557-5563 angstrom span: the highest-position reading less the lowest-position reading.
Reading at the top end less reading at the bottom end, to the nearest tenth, -0.5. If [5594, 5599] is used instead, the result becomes 0.2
